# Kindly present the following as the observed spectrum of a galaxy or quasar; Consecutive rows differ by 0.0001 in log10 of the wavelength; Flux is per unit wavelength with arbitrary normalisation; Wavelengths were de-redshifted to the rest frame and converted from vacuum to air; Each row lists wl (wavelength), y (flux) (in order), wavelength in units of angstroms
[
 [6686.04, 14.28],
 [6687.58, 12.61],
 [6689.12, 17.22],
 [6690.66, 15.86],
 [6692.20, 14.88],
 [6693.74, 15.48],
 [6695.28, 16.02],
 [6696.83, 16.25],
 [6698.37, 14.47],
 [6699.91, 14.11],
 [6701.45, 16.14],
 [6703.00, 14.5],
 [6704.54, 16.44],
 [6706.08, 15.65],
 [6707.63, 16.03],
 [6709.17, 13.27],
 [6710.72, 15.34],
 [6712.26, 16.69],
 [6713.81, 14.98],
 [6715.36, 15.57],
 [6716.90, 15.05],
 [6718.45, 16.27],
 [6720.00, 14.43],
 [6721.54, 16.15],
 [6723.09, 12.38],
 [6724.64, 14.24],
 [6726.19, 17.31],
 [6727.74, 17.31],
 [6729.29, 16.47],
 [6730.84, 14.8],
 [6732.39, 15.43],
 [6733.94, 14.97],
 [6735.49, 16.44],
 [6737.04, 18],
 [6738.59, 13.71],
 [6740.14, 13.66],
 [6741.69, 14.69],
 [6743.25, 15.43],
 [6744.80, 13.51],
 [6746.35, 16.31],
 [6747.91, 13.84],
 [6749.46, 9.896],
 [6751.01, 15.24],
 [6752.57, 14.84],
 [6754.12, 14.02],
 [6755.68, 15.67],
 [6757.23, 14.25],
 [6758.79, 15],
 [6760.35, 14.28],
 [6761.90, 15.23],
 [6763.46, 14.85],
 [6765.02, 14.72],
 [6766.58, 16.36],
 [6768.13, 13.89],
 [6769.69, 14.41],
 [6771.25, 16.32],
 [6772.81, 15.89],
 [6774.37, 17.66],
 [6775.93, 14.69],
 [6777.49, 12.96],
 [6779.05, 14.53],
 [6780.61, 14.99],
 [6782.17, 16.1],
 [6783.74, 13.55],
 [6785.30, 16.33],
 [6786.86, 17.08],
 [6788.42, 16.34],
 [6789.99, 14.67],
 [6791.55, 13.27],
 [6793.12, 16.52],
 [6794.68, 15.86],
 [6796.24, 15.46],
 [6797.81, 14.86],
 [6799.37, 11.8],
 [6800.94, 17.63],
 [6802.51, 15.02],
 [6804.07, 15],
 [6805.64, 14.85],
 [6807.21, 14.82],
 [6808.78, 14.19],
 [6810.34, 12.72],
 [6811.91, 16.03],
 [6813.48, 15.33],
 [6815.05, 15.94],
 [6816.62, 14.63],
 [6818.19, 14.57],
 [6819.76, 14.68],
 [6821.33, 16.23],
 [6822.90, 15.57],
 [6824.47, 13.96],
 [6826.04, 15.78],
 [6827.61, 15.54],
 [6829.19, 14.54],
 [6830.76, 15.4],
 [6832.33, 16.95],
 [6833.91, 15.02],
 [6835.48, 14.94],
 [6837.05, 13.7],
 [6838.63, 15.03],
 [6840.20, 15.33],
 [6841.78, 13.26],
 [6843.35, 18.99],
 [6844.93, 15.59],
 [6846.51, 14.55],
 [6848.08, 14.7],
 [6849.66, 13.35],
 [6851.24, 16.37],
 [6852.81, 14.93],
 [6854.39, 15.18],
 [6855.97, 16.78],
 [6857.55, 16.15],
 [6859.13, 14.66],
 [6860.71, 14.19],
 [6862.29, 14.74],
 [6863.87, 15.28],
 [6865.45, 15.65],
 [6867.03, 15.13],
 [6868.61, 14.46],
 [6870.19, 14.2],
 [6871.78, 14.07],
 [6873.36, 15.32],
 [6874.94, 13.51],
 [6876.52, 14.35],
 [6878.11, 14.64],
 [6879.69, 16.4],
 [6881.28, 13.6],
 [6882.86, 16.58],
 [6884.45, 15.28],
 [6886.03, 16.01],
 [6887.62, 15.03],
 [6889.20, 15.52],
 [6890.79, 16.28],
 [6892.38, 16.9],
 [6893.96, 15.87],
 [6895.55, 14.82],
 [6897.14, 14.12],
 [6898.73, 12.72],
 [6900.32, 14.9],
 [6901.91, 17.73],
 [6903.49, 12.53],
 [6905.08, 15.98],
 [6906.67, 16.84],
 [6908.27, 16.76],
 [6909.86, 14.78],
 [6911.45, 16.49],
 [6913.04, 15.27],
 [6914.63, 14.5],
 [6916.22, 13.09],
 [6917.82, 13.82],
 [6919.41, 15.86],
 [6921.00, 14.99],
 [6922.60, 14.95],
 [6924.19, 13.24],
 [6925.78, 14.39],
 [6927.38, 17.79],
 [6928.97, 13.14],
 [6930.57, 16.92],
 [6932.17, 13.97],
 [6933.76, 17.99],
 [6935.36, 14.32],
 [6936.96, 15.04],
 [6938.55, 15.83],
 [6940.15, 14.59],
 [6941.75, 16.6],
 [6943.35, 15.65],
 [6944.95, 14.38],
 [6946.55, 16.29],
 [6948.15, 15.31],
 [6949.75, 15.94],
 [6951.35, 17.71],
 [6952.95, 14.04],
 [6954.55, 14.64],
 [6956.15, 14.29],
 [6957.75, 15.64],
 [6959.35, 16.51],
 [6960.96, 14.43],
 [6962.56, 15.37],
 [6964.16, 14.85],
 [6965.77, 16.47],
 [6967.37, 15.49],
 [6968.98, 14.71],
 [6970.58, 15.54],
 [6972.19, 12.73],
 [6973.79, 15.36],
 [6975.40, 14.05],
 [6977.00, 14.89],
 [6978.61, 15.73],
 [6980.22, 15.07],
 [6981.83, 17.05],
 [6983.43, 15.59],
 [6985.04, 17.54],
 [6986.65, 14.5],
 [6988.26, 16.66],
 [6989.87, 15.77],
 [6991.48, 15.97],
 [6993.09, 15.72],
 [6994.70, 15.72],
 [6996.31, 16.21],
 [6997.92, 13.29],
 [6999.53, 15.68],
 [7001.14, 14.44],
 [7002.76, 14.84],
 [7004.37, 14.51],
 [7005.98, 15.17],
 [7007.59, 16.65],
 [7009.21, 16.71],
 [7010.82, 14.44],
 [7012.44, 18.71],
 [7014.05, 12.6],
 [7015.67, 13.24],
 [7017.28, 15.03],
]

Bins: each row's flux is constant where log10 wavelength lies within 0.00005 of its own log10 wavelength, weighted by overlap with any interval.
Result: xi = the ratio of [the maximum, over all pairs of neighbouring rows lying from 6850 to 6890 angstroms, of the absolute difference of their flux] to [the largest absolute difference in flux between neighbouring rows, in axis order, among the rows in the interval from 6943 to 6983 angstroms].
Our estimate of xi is 0.8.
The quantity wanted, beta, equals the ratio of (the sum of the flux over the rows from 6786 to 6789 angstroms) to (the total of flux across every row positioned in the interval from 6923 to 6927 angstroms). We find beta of 1.21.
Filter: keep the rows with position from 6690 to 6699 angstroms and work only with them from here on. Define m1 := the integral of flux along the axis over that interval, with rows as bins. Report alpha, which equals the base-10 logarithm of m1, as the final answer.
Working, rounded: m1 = 140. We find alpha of 2.14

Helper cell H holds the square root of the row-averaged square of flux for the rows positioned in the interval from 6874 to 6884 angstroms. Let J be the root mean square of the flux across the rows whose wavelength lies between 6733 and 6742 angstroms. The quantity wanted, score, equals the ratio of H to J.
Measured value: 0.97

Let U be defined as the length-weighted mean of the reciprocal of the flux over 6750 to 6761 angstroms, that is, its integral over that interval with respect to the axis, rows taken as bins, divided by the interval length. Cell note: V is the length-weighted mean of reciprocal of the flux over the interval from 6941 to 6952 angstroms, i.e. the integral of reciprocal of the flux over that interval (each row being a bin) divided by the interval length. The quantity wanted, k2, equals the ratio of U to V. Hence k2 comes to 1.09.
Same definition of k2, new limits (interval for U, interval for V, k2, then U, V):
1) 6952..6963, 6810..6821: 1.00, 0.067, 0.067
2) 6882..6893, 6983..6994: 1.00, 0.063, 0.063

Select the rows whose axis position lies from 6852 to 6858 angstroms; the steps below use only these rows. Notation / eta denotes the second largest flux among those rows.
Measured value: 16.15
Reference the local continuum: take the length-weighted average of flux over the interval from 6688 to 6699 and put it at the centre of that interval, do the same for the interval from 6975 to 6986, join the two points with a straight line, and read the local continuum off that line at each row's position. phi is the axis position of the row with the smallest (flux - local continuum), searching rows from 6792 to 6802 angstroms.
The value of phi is 6799.37 angstroms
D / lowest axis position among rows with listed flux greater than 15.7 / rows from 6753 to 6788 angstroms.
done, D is 6766.58 angstroms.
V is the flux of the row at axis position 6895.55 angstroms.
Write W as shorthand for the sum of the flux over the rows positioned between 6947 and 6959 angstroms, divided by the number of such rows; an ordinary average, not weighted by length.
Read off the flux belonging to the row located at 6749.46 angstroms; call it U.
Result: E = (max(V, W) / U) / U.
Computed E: 0.157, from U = 9.896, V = 14.82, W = 15.4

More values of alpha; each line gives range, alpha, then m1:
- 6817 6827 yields 2.18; 151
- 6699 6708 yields 2.14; 139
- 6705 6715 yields 2.19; 154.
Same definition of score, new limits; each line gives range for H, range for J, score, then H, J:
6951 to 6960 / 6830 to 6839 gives 1.02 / 15.5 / 15.20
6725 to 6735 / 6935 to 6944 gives 1.05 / 16.1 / 15.36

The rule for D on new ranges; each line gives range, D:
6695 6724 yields 6695.28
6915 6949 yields 6919.41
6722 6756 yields 6726.19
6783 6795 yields 6785.30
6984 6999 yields 6985.04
